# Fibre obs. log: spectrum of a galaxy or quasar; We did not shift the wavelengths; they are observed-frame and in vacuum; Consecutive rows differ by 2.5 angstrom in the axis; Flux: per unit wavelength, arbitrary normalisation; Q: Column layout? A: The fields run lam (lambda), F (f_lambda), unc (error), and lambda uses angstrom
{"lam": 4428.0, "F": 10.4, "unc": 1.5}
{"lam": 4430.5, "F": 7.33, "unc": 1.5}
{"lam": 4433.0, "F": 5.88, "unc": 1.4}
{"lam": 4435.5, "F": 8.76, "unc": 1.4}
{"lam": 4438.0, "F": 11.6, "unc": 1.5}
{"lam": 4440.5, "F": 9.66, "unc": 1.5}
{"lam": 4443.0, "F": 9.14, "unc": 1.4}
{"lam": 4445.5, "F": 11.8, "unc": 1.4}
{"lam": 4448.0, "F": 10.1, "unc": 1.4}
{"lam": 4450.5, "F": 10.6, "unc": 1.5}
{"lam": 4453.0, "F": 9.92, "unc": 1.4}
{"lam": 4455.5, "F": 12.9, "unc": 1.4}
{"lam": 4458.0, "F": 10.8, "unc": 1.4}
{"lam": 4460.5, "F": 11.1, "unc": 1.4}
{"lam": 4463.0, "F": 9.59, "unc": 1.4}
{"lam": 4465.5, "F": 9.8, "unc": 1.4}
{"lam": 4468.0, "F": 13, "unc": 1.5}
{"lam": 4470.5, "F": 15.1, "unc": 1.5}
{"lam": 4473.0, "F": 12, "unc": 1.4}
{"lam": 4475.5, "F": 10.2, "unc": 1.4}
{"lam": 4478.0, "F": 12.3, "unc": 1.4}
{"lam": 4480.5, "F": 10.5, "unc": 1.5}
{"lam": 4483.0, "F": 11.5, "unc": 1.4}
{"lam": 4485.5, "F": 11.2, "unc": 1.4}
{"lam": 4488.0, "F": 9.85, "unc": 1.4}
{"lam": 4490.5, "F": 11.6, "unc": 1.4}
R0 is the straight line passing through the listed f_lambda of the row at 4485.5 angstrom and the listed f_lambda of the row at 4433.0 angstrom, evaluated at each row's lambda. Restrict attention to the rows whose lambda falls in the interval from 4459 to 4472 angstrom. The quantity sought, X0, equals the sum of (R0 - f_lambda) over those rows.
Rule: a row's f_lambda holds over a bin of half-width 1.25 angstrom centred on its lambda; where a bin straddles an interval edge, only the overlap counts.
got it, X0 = -12.7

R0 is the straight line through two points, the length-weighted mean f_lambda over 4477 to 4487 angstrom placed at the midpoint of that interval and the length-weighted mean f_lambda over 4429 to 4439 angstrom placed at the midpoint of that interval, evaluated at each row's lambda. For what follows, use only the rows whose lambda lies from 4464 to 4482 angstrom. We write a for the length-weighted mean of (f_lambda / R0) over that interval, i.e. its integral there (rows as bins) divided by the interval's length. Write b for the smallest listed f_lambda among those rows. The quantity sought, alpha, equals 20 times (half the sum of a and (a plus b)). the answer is 120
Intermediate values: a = 1.10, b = 9.8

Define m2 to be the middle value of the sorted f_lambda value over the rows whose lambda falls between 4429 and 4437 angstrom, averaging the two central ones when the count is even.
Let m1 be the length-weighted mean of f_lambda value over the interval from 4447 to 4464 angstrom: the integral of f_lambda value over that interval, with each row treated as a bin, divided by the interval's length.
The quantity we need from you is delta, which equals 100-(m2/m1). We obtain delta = 99.3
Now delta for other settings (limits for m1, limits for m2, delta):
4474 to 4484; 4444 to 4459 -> 99.0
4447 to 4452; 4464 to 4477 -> 98.8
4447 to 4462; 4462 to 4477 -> 99.0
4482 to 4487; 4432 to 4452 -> 99.1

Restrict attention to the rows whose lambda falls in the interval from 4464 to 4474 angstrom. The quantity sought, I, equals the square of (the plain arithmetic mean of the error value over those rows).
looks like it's 2.10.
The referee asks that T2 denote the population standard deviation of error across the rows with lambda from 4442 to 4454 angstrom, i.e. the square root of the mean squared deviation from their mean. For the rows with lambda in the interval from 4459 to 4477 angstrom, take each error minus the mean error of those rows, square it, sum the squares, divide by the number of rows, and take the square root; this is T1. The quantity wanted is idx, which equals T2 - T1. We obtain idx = -0.005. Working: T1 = 0.0452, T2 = 0.0400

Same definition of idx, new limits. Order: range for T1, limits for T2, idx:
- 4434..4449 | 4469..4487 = -0.002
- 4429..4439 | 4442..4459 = -0.015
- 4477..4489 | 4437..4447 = 0.010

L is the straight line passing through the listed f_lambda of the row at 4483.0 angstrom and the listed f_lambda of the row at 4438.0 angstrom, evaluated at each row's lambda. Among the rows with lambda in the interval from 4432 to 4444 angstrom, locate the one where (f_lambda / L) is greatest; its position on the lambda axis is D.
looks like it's 4438.0 angstrom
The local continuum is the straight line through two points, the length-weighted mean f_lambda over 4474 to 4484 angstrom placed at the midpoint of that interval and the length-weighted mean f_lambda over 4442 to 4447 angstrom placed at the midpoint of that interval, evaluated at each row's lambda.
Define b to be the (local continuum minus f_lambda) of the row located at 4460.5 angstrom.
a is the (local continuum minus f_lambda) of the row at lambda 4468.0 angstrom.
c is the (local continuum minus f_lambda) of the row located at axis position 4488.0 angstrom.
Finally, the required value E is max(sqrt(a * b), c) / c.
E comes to 1.00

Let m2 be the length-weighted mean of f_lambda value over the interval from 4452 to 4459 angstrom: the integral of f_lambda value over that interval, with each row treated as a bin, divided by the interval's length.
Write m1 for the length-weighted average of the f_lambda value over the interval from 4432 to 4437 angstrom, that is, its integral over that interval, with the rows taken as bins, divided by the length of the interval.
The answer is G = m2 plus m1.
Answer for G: 18.9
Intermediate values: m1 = 7.6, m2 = 11.3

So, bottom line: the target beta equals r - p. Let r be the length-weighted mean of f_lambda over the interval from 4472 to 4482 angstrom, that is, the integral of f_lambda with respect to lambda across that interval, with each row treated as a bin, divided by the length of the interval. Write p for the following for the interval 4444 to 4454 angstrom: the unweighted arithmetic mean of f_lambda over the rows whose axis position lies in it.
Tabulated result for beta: 0.6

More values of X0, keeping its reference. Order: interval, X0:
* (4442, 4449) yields -9.6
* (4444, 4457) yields -17.1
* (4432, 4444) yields -13.1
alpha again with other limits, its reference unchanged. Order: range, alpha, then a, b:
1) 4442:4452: 114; 1.14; 9.14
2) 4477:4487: 125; 1.00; 10.5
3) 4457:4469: 117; 1.07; 9.59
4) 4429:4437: 77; 0.91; 5.88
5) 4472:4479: 123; 1.05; 10.2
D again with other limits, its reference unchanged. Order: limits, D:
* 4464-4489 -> 4470.5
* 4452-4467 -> 4455.5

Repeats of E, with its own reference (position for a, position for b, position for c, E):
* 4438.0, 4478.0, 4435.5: 1.00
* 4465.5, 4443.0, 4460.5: -4.13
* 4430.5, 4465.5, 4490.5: -7.00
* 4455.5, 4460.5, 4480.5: 1.21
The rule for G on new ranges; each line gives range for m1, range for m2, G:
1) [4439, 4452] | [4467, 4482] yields 22.4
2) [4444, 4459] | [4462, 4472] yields 22.9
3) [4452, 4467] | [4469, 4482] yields 22.8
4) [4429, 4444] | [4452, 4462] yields 19.9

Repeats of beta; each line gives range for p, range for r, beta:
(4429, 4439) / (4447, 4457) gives 2.5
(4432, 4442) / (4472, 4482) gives 2.3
